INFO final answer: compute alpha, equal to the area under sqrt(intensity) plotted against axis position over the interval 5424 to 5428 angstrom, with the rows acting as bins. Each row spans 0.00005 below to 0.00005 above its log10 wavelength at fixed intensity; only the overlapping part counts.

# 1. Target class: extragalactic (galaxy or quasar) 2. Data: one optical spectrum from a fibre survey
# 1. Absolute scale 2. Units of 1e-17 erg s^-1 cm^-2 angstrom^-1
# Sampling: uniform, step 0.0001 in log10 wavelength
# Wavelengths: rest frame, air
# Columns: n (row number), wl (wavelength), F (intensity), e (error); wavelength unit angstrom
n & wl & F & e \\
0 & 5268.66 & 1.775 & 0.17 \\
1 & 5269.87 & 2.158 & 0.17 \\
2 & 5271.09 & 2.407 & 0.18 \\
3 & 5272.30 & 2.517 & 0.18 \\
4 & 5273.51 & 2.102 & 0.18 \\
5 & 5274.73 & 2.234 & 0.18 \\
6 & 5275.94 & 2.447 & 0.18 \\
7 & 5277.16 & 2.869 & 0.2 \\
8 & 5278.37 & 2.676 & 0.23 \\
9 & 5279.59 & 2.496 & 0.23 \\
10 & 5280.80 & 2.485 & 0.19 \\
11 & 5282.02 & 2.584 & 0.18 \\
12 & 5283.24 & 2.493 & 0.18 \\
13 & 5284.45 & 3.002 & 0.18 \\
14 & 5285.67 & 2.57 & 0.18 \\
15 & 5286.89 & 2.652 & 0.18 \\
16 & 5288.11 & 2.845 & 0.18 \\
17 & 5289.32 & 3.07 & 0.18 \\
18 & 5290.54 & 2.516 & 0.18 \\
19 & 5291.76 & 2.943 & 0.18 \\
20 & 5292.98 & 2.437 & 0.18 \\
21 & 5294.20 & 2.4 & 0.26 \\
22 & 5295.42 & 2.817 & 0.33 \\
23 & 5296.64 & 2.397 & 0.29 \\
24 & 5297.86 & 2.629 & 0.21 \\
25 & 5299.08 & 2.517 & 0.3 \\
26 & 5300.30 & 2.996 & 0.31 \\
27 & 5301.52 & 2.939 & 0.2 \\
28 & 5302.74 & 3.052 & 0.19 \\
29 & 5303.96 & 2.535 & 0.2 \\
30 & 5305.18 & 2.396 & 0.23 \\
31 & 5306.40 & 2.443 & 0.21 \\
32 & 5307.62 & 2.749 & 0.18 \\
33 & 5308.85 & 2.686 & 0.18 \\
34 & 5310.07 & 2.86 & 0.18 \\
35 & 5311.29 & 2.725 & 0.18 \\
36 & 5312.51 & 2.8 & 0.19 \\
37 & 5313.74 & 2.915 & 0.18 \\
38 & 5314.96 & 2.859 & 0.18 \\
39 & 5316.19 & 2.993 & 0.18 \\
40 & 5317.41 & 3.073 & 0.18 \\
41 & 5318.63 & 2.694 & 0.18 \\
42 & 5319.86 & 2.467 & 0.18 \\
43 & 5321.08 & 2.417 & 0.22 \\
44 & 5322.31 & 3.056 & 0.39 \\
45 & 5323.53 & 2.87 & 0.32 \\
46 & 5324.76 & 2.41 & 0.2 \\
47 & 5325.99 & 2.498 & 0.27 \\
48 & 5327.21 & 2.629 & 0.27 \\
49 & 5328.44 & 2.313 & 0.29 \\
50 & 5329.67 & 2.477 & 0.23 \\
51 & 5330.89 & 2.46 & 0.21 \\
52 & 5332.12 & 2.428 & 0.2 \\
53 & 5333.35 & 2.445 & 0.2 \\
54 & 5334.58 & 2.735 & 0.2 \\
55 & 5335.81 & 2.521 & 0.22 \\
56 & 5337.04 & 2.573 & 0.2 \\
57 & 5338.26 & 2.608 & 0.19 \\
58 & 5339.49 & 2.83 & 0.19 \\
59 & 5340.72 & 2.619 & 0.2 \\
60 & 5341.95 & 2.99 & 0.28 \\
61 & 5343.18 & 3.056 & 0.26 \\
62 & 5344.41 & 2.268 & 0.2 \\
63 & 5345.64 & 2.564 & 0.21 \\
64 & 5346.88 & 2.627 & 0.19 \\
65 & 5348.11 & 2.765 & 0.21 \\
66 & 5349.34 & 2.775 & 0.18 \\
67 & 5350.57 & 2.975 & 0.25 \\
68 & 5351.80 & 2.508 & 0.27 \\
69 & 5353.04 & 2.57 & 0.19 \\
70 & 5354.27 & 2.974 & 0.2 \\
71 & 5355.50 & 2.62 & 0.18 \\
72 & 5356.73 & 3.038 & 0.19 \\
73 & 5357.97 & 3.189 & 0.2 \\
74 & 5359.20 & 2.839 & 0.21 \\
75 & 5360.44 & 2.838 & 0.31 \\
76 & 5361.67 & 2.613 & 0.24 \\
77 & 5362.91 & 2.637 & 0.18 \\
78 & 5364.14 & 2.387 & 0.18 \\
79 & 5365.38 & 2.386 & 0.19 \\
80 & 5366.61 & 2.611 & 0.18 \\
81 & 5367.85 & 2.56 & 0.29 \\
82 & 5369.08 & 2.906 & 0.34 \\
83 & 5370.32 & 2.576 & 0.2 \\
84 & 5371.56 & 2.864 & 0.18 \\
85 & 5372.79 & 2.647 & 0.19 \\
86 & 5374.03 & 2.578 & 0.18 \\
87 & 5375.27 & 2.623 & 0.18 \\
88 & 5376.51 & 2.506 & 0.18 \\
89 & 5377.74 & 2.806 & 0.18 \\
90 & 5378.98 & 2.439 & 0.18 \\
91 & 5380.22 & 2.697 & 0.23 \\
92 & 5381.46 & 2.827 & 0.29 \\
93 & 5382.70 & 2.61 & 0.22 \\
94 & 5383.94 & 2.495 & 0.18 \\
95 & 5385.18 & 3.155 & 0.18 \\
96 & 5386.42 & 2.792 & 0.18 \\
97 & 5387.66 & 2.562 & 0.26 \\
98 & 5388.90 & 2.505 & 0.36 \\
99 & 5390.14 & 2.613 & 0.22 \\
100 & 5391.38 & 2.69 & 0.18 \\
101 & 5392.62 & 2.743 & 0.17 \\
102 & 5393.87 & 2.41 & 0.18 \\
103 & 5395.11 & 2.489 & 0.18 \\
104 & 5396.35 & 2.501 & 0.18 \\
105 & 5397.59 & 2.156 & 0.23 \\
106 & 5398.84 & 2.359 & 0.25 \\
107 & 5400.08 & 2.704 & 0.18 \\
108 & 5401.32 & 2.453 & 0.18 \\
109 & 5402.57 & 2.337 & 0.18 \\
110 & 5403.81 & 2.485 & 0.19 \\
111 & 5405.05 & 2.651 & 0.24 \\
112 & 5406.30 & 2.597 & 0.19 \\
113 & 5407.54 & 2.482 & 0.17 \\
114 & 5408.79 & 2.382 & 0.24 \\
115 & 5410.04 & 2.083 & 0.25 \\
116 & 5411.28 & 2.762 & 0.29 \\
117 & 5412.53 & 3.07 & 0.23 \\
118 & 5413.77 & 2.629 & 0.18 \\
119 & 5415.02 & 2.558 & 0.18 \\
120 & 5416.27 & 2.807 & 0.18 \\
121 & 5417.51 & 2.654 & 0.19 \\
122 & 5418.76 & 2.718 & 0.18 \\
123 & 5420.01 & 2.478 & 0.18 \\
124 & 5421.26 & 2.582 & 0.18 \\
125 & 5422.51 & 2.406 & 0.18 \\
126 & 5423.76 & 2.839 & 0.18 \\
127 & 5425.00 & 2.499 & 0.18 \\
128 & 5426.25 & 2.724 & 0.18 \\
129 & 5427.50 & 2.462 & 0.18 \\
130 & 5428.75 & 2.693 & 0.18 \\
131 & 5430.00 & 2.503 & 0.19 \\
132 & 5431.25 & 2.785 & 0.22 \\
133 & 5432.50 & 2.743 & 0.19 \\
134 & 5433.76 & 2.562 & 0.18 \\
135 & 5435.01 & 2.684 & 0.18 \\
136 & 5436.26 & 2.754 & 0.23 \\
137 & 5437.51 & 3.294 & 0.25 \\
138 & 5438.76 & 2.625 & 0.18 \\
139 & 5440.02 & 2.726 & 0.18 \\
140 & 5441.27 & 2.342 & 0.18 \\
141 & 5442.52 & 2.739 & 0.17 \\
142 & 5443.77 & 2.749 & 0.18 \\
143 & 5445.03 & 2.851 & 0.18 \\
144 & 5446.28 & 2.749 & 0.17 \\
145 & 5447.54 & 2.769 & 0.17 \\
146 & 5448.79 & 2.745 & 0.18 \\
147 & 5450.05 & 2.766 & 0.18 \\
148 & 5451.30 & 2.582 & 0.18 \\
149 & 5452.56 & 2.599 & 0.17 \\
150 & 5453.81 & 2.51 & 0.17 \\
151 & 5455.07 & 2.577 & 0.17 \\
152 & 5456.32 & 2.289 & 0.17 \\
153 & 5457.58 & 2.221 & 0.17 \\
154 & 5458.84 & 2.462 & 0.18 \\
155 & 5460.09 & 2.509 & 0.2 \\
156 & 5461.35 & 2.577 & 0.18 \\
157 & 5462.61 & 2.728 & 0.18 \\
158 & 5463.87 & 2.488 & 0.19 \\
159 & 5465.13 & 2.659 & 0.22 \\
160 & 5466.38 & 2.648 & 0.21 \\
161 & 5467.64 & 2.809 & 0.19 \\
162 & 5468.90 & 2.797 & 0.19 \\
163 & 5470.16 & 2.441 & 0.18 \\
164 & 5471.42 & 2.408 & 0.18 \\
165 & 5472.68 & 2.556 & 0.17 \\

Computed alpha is 6.45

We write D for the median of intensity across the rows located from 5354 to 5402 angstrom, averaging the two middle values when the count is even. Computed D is 2.61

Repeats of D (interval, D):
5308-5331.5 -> 2.69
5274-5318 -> 2.68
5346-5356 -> 2.70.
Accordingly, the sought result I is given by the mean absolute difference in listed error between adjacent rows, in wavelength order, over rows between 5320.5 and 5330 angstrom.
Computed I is 0.073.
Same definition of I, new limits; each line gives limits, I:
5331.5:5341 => 0.009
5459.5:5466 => 0.015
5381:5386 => 0.037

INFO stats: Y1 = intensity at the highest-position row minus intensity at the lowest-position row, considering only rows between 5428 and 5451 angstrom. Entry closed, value 0.07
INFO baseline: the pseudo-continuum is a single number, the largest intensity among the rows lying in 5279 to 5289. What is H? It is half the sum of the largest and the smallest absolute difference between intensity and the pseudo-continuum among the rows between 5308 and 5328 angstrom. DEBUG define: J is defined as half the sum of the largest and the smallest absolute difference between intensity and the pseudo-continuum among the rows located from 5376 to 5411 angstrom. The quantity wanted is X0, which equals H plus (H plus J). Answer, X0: 1.14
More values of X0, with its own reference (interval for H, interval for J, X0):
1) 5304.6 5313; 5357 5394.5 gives 1.10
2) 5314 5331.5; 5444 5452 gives 0.98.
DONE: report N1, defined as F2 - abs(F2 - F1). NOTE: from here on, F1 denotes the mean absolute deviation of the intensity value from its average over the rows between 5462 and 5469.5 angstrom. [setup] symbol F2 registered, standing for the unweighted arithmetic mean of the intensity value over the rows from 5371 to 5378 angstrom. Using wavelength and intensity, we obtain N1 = 0.090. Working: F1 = 0.090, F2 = 2.67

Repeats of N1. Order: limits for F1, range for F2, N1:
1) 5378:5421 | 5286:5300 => 0.163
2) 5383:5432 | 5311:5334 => 0.159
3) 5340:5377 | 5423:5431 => 0.184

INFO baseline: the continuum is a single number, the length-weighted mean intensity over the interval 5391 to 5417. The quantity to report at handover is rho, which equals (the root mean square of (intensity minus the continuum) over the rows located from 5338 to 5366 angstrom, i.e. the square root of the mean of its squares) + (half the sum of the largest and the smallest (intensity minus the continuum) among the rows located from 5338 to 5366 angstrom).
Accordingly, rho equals 0.49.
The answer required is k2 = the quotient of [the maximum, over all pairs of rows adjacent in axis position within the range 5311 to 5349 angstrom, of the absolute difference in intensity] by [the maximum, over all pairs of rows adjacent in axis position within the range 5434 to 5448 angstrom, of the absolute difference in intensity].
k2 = 1.18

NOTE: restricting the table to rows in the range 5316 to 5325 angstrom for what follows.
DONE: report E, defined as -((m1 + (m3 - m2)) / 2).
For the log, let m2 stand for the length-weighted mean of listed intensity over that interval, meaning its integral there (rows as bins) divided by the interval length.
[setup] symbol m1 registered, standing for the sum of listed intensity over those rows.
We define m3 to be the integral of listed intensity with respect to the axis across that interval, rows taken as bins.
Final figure -22.0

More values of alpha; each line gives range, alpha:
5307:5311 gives 6.65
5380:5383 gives 4.95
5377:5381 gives 6.52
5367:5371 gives 6.54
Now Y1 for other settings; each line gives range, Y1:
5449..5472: -0.36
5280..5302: 0.45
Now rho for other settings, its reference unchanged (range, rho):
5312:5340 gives 0.40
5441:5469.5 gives 0.18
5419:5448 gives 0.51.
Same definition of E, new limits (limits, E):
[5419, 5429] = -22.0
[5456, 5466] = -21.2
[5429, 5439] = -23.3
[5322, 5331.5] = -21.3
